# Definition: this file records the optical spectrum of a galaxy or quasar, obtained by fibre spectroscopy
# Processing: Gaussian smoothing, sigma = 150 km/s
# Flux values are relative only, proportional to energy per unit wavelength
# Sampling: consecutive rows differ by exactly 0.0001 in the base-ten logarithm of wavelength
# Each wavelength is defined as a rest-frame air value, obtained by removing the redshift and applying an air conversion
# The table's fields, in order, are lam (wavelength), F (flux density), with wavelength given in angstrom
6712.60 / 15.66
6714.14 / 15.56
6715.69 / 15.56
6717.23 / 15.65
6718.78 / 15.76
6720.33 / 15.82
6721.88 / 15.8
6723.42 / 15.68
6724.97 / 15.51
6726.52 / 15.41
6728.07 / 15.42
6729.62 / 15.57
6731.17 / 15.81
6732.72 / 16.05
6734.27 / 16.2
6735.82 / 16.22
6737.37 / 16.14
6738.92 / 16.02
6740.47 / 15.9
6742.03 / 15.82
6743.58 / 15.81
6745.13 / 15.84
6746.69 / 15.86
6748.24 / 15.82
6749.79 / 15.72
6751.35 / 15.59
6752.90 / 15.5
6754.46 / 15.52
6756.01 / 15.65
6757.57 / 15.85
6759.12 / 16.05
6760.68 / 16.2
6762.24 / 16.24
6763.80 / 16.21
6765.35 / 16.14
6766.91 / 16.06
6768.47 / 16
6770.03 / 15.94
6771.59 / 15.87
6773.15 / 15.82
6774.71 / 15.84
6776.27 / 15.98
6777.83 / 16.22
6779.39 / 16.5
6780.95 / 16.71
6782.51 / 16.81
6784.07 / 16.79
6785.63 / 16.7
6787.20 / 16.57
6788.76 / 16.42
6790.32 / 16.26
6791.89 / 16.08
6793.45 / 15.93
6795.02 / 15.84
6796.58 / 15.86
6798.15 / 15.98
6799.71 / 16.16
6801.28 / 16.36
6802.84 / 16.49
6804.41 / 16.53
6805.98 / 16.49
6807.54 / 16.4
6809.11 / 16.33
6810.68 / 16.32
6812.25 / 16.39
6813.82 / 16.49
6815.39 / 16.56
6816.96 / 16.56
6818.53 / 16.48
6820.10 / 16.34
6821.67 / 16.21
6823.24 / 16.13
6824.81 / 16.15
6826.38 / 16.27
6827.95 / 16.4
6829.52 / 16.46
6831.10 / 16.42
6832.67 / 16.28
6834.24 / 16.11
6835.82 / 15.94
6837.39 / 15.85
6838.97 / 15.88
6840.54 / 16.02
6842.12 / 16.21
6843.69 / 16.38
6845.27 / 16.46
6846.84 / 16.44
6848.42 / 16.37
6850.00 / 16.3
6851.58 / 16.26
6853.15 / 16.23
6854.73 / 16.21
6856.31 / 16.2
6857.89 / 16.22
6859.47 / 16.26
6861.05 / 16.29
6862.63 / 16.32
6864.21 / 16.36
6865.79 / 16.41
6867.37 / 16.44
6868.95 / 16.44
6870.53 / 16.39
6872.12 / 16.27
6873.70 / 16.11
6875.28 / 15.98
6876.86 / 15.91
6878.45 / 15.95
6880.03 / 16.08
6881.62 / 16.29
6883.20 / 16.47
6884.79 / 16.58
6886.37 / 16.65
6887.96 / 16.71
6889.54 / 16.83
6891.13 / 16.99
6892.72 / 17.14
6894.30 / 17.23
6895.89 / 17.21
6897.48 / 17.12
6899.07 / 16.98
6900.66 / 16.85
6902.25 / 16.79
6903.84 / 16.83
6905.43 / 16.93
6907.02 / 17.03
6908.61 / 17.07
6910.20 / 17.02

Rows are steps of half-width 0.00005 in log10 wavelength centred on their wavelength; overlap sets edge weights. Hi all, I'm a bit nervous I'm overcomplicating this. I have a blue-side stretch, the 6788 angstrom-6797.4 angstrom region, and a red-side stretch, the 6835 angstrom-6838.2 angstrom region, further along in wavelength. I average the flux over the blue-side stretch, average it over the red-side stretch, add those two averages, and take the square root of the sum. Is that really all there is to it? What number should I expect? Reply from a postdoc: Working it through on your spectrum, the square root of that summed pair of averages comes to 5.65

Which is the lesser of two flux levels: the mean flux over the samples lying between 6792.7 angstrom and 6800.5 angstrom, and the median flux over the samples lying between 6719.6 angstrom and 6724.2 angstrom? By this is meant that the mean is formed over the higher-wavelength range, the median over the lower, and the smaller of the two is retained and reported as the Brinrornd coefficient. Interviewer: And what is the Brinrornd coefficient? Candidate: 15.8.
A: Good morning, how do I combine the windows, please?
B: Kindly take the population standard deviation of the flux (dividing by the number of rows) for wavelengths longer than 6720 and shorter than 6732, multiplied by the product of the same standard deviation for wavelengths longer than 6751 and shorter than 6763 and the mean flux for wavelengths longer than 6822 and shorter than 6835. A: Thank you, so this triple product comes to 0.752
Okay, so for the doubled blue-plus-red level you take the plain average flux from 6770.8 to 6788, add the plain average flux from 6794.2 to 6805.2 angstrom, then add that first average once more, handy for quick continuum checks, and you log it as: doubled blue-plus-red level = 48.9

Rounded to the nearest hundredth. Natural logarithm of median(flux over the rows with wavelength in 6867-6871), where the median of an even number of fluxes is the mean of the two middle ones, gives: 2.80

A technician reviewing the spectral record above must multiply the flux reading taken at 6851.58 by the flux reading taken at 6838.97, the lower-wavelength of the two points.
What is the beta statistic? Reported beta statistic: 258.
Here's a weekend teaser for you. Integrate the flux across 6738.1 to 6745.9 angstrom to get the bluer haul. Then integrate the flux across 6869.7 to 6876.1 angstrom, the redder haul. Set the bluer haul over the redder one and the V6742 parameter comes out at 1.2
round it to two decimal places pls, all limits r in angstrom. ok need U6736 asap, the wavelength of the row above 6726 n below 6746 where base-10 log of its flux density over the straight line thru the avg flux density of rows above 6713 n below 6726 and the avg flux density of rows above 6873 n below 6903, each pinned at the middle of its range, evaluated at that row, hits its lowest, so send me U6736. 6726.52 angstrom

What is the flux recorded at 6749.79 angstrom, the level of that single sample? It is 15.72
